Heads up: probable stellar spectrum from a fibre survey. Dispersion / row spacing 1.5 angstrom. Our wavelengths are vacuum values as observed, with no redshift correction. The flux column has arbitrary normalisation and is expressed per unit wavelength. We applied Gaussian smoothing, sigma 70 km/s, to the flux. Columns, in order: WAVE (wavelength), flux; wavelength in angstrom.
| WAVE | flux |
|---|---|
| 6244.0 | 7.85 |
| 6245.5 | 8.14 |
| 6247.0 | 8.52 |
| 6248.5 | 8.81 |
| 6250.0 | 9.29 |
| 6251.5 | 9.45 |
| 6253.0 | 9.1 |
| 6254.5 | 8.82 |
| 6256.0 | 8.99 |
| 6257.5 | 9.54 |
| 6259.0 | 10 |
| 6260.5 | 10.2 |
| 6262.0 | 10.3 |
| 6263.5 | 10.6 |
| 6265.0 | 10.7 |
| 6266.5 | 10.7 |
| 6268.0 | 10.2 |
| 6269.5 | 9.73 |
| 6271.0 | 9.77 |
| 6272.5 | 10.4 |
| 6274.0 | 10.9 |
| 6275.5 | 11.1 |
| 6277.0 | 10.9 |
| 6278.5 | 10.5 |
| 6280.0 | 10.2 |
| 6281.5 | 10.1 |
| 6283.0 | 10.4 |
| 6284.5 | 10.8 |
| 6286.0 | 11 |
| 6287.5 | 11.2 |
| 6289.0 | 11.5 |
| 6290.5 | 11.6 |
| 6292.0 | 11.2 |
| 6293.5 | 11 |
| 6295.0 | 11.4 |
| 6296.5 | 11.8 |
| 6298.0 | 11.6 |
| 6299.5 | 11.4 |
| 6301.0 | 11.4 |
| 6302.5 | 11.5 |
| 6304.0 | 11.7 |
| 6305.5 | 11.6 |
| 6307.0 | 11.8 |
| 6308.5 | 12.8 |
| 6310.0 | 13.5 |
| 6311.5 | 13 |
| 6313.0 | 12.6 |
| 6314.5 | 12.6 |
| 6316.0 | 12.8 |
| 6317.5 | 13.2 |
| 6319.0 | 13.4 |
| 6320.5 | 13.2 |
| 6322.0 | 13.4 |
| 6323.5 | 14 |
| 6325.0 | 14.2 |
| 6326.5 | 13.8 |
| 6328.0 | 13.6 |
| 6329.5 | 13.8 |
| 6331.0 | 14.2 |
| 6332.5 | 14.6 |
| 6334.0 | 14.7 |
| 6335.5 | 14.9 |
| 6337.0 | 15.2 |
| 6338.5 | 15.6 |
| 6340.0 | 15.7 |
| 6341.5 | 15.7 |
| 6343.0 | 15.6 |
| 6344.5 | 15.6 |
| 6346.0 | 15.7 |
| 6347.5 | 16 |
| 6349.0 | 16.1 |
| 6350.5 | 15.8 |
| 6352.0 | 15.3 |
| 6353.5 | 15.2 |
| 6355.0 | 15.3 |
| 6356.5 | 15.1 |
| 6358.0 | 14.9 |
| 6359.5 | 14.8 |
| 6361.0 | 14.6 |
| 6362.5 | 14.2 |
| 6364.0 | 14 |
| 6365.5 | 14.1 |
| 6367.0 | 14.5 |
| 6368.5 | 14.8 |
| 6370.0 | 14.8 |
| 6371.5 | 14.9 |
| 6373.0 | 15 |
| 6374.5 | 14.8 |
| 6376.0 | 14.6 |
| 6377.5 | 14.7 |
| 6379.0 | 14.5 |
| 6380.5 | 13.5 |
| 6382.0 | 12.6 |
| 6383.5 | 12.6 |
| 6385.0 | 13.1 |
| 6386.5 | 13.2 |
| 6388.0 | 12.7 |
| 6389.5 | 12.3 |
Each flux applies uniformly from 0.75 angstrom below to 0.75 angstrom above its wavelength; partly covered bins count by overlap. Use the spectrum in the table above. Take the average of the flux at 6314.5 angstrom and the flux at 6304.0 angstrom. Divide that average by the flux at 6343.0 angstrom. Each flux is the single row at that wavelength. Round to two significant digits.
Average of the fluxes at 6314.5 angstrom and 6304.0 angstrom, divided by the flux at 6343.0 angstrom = 0.78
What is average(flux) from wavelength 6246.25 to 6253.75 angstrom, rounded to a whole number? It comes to 9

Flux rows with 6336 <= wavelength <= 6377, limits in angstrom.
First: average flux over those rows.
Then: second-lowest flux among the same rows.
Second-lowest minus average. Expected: -1.0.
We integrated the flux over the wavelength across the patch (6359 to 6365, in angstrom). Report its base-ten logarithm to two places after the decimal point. 1.94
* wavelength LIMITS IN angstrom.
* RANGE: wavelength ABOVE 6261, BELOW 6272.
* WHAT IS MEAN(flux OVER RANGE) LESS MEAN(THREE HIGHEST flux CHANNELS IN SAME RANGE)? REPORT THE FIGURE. -0.38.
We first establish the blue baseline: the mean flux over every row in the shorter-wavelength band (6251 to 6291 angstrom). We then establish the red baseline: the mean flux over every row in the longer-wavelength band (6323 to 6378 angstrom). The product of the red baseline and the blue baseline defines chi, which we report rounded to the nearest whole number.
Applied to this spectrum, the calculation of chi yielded 154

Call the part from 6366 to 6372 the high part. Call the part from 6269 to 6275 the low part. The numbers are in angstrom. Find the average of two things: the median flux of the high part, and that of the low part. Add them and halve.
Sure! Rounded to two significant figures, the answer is 12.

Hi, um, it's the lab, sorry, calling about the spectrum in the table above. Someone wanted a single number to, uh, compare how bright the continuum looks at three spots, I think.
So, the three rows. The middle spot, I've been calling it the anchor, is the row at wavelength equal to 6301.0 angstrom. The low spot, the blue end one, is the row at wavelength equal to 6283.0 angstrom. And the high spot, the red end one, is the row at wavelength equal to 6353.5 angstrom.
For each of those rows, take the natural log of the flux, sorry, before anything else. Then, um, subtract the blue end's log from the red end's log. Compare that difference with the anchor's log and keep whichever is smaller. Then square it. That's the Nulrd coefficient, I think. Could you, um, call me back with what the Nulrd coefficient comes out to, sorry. 0.14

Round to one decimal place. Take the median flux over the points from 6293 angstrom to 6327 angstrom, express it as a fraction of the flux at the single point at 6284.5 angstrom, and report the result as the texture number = 1.2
